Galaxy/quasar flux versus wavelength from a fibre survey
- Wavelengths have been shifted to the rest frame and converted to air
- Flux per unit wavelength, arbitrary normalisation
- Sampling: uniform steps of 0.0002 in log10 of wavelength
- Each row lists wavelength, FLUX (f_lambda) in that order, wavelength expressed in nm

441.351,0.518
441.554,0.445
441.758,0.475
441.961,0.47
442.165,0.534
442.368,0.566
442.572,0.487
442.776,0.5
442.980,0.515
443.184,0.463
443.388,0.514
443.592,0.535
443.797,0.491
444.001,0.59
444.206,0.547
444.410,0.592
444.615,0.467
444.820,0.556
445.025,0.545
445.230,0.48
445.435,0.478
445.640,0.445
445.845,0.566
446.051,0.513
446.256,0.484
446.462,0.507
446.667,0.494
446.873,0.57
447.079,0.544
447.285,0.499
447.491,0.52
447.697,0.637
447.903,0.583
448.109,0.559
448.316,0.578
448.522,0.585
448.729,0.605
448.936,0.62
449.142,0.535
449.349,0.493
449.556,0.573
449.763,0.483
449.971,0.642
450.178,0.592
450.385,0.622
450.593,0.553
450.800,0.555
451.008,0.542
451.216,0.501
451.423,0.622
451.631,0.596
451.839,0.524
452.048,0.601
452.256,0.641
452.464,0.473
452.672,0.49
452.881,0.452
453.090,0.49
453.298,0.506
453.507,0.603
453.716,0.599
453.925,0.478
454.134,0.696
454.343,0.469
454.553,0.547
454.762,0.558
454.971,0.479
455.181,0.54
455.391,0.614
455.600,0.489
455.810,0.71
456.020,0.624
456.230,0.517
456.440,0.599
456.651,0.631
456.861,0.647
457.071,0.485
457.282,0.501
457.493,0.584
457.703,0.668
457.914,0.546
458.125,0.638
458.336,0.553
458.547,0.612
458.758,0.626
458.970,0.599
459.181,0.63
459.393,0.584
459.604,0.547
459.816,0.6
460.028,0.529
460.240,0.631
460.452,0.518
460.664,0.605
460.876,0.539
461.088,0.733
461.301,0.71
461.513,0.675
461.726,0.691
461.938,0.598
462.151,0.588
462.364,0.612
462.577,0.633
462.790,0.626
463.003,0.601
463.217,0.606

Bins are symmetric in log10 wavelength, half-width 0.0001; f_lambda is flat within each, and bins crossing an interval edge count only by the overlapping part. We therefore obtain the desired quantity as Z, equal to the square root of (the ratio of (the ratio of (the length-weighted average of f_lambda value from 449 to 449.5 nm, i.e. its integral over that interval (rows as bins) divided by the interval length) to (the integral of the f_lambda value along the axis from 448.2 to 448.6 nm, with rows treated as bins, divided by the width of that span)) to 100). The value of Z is 0.095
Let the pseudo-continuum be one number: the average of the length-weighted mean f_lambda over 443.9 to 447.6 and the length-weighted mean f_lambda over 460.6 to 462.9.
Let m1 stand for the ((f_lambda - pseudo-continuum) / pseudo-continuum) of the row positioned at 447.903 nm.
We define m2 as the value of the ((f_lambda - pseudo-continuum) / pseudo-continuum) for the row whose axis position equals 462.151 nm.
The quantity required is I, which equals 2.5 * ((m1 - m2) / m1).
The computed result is -4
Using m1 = 0.005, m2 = 0.01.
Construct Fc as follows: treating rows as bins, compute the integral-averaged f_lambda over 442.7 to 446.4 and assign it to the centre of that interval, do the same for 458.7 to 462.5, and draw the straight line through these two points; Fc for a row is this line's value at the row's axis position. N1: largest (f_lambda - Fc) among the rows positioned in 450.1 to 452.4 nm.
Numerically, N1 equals 0.079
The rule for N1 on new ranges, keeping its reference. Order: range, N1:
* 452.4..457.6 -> 0.127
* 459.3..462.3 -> 0.118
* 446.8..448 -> 0.103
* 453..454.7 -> 0.123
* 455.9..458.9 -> 0.073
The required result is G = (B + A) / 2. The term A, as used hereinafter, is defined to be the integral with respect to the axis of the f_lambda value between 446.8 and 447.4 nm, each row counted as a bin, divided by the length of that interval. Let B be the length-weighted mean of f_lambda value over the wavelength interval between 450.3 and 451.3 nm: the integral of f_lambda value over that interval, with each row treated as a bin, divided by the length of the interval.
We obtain 0.545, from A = 0.54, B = 0.55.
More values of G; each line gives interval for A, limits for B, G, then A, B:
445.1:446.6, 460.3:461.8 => 0.567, 0.50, 0.64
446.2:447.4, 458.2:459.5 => 0.560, 0.52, 0.60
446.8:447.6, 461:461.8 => 0.617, 0.53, 0.70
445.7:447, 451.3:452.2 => 0.554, 0.52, 0.59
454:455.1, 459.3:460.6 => 0.558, 0.55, 0.57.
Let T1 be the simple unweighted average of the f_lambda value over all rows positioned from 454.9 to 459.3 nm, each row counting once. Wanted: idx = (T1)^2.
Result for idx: 0.34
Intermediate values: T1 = 0.59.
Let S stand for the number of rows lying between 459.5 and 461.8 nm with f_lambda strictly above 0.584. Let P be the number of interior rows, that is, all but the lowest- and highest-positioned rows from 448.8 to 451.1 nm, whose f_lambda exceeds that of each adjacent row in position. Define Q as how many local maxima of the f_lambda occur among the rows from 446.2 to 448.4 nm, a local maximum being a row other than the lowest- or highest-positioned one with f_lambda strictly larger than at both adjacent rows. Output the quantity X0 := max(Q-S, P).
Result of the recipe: 4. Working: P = 4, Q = 3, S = 7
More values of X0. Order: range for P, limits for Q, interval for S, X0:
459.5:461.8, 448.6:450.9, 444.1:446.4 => 4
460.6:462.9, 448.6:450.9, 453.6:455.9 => 3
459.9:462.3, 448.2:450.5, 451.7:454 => 4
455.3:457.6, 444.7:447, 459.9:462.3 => 2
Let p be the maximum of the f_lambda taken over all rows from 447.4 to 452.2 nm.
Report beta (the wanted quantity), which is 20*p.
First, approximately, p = 0.642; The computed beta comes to 12.8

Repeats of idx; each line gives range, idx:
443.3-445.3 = 0.28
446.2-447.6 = 0.27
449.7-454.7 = 0.31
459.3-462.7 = 0.37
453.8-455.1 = 0.29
